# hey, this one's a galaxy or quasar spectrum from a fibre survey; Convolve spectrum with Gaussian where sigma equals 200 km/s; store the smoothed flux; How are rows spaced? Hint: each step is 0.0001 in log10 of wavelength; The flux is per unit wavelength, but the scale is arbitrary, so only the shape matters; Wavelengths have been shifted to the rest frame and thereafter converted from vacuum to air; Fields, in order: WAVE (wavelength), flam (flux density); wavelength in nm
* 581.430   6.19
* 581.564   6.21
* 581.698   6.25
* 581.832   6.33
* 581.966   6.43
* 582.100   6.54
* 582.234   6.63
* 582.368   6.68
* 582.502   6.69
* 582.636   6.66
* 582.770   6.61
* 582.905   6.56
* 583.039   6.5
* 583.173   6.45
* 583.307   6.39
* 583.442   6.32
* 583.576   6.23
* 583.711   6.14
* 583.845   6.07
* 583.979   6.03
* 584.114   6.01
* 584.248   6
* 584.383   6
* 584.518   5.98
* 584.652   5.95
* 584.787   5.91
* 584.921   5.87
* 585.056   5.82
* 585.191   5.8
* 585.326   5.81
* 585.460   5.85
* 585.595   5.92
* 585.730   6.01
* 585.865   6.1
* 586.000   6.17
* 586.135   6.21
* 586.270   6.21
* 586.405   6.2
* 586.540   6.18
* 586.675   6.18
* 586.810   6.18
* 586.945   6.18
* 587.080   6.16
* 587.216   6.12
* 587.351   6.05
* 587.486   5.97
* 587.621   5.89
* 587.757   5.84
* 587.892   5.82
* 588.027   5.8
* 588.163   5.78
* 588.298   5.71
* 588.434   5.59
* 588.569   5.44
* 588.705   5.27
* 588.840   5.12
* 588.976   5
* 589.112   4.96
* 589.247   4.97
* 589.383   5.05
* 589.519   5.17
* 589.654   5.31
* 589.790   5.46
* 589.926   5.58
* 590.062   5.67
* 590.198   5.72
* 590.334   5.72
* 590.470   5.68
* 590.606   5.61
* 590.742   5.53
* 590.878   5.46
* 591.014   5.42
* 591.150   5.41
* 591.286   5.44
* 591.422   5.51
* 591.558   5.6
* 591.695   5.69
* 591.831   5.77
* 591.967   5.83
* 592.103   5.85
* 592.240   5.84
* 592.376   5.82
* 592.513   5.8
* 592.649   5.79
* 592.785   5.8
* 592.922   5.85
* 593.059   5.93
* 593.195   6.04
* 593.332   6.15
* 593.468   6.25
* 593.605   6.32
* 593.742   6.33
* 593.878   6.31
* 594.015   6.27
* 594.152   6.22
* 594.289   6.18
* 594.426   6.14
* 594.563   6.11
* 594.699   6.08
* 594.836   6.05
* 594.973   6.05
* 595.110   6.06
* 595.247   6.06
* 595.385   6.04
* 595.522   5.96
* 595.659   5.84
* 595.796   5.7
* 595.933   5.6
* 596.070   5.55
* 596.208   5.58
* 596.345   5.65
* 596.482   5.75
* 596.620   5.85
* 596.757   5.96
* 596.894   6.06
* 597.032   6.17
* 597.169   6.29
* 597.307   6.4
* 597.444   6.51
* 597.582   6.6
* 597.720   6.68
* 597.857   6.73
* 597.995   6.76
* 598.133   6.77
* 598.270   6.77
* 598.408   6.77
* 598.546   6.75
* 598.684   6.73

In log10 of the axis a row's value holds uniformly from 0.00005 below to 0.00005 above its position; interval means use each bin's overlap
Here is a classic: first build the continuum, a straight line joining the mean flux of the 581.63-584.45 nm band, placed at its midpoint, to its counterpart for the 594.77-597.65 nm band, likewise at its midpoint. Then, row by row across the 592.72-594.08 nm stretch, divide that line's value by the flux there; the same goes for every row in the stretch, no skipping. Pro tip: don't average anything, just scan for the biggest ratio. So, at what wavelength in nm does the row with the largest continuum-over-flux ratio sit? 592.785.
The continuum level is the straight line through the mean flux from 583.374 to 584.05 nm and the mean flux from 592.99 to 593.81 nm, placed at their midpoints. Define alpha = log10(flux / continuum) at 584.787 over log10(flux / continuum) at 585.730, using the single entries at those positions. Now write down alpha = 1.7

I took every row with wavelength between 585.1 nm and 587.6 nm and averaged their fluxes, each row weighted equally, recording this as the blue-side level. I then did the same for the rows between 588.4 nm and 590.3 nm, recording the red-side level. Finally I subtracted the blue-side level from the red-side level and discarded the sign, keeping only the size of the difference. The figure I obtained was 0.76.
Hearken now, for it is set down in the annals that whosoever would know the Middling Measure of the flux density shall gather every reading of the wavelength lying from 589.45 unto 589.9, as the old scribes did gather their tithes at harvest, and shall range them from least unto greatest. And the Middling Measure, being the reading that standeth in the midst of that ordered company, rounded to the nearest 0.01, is 5.31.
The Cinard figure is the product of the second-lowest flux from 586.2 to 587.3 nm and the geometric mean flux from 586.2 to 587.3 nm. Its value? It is 38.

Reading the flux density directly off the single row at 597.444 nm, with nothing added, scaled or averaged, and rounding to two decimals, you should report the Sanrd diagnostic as 6.51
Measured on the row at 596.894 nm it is 6.06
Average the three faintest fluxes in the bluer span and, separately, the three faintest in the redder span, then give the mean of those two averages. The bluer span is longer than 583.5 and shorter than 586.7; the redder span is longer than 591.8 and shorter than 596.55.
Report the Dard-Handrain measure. 5.69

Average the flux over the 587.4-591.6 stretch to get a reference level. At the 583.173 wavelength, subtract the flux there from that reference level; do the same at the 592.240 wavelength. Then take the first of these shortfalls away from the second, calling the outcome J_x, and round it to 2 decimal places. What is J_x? 0.61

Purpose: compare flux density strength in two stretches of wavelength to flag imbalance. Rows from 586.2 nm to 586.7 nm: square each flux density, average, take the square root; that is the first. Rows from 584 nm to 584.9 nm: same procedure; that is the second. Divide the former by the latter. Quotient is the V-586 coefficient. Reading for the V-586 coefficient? 1.04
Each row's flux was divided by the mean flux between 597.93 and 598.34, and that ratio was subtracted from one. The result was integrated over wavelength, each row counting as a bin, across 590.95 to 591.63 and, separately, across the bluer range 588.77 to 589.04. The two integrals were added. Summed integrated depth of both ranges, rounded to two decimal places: 0.20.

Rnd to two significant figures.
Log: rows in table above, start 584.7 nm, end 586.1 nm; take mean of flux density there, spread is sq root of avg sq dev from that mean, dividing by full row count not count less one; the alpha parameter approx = 0.12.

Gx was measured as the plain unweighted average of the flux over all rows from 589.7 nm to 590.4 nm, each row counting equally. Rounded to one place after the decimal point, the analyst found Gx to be 5.6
